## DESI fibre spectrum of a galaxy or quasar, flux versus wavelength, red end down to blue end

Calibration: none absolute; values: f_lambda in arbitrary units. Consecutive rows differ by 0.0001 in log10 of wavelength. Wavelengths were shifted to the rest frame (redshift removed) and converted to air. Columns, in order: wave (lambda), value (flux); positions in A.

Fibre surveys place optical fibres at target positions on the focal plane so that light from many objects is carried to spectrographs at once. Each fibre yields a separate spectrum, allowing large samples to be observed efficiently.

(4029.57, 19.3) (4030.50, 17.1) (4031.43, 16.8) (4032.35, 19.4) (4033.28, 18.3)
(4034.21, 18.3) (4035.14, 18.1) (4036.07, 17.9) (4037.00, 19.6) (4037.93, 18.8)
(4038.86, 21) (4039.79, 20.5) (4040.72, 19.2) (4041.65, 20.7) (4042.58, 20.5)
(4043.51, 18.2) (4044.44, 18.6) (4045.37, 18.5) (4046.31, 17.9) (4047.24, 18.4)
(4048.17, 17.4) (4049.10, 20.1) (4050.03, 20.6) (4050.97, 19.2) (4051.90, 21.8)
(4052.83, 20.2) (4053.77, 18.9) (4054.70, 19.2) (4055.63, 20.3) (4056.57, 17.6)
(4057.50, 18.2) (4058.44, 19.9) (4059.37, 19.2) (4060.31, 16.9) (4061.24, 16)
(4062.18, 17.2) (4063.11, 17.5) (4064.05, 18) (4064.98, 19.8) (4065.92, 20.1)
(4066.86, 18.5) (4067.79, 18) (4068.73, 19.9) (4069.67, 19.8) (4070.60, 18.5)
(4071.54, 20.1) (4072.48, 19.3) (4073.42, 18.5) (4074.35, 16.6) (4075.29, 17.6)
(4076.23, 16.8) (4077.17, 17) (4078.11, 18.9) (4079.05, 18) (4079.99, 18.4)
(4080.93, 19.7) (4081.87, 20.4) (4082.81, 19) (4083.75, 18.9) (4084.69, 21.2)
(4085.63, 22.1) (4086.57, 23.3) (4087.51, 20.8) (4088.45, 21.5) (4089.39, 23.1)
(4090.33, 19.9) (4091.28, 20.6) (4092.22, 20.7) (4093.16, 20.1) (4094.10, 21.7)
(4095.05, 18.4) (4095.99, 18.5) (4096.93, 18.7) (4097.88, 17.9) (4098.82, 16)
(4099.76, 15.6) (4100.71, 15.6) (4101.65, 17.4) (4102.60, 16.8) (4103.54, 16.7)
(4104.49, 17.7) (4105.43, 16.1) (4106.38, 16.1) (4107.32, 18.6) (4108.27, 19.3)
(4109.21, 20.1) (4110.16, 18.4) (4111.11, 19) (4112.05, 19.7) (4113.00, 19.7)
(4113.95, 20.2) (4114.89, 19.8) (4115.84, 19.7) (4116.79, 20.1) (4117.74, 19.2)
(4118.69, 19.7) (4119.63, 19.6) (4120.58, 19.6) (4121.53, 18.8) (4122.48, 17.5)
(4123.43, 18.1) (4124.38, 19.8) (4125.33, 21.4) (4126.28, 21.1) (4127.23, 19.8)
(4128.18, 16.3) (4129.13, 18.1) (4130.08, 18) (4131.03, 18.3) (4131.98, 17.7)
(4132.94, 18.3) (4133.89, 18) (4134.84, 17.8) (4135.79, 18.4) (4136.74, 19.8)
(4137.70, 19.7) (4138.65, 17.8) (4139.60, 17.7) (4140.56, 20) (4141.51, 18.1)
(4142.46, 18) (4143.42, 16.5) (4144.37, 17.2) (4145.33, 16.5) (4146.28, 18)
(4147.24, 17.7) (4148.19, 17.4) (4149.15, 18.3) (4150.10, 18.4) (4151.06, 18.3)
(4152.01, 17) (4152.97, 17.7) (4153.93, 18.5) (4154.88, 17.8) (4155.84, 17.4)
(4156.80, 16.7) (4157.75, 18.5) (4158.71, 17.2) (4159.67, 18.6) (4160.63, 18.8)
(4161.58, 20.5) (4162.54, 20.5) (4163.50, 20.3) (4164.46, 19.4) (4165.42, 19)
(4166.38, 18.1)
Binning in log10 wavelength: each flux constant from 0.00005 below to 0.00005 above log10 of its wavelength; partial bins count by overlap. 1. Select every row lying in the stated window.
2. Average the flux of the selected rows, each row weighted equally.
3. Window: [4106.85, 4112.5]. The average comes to 19.2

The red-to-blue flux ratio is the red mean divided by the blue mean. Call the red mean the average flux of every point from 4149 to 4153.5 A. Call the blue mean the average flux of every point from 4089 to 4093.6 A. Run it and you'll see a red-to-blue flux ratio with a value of 0.86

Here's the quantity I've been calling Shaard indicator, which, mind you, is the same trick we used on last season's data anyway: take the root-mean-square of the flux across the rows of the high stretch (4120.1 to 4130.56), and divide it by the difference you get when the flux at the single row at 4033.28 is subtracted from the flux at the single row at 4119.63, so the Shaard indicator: 15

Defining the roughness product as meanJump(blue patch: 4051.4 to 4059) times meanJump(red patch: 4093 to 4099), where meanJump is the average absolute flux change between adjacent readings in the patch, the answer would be 1.7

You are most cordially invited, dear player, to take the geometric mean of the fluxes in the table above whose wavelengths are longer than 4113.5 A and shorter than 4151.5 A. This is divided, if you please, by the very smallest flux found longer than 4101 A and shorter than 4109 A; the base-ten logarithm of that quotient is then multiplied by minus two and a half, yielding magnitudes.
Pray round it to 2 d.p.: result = -0.16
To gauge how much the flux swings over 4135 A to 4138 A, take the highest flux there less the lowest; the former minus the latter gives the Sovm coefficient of 1.4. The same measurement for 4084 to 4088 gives 2.5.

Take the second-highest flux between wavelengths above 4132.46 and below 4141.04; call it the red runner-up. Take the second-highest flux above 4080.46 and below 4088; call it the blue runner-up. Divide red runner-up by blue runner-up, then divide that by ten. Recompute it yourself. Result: 0.090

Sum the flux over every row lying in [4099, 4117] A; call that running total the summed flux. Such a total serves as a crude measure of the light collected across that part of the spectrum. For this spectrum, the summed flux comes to 347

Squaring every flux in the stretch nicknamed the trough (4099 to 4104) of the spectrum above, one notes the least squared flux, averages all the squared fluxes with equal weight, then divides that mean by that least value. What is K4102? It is 1.11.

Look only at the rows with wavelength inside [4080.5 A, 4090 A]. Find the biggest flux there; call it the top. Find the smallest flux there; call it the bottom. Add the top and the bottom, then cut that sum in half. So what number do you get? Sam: 21.1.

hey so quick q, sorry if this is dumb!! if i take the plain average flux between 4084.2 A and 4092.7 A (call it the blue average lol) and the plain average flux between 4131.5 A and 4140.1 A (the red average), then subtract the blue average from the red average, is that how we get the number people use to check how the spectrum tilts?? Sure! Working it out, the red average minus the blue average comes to -3.1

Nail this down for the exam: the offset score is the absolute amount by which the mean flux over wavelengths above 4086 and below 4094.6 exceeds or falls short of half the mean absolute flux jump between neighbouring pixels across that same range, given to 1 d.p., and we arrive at 20.6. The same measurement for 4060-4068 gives 17.6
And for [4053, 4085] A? 18.1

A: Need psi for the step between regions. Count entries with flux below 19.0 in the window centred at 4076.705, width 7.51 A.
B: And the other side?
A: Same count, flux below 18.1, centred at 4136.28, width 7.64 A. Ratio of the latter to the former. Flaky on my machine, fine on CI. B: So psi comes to 0.50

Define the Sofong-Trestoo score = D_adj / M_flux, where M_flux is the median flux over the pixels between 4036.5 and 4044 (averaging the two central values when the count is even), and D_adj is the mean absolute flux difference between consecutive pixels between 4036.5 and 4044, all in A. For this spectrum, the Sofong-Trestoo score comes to 0.06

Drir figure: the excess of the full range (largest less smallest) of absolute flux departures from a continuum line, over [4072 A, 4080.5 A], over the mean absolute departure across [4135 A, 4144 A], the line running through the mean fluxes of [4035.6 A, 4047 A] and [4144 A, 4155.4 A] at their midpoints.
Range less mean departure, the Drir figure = 1.14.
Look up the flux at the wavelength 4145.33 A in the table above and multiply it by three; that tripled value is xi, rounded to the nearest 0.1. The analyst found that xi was 49.5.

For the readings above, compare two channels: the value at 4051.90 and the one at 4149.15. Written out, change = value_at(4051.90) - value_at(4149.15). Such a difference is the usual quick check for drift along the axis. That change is 3.5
